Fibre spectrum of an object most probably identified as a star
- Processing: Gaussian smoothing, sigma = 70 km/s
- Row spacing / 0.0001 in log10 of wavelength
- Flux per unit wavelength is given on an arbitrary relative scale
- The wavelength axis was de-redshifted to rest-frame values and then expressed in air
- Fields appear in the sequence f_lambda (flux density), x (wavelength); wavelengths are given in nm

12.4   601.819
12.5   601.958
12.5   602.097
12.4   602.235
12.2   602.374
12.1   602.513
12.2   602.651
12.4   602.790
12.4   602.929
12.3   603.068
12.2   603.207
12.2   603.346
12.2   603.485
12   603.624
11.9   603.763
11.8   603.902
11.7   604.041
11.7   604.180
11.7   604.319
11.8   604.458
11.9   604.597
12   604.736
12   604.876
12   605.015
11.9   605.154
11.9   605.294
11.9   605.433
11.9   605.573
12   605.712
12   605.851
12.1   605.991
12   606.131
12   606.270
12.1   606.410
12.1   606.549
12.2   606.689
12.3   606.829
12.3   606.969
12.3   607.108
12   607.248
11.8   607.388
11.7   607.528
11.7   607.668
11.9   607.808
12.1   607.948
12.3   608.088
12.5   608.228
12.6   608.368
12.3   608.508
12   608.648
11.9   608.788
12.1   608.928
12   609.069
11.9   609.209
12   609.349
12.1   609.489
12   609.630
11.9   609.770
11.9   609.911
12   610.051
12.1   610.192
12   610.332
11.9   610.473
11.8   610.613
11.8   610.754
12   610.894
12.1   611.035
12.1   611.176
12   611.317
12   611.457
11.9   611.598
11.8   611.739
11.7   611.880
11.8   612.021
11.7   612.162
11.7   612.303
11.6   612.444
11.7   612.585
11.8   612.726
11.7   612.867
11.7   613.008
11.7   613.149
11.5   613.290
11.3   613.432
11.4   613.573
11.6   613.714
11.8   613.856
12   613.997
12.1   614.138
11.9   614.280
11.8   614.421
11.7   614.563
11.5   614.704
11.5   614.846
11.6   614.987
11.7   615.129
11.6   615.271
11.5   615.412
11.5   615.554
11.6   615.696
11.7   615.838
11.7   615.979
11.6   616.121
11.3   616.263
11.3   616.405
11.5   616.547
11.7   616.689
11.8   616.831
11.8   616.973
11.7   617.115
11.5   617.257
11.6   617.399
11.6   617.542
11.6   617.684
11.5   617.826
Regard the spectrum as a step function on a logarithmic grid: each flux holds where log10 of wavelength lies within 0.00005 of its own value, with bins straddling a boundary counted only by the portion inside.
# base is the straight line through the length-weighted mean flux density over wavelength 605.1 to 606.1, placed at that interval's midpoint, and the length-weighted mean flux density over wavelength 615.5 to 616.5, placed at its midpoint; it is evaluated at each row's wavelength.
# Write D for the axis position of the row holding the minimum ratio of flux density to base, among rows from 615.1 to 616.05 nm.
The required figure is 615.412 nm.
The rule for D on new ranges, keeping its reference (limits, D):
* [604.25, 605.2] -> 604.319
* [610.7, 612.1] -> 611.880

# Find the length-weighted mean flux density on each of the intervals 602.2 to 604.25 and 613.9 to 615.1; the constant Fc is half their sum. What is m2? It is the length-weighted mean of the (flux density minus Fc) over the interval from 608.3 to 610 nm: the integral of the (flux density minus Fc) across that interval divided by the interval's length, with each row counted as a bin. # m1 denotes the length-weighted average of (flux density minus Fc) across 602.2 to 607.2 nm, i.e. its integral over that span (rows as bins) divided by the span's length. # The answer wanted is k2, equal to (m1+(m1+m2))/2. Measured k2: 0.18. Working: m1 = 0.12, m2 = 0.12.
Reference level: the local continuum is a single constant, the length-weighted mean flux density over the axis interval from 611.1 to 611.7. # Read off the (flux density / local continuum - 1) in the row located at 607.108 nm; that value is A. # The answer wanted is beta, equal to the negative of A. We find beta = -0.026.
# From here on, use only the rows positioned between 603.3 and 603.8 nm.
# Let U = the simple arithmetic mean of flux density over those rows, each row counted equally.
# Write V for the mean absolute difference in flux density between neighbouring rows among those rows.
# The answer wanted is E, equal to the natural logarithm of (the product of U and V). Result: 0.19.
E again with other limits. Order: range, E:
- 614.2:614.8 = 0.45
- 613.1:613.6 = 0.65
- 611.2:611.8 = -0.23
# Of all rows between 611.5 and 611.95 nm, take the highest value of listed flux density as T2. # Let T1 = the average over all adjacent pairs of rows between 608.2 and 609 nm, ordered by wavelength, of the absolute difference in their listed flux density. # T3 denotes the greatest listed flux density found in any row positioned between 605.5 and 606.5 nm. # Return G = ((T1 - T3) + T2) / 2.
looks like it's 0.0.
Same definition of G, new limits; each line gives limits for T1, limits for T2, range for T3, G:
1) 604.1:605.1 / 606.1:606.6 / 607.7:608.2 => -0.1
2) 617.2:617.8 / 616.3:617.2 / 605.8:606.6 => -0.1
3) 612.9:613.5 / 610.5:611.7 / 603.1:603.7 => 0.0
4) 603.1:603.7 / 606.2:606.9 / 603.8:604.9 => 0.2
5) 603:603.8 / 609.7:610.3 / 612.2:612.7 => 0.2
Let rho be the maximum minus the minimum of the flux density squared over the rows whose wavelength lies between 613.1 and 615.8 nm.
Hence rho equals 19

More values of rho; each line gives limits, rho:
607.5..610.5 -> 22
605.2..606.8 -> 7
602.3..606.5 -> 17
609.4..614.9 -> 19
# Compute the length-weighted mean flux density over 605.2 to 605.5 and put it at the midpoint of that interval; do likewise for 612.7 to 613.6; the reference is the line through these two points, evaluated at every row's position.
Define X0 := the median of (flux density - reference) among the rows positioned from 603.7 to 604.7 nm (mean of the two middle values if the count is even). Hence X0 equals -0.15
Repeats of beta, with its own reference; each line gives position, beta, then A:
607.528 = 0.024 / -0.02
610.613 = 0.016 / -0.02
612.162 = 0.024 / -0.02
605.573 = 0.007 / -0.01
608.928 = -0.009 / 0.01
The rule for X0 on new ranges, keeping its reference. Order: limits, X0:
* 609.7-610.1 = 0.19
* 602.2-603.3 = 0.27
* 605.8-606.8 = 0.24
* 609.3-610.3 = 0.28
